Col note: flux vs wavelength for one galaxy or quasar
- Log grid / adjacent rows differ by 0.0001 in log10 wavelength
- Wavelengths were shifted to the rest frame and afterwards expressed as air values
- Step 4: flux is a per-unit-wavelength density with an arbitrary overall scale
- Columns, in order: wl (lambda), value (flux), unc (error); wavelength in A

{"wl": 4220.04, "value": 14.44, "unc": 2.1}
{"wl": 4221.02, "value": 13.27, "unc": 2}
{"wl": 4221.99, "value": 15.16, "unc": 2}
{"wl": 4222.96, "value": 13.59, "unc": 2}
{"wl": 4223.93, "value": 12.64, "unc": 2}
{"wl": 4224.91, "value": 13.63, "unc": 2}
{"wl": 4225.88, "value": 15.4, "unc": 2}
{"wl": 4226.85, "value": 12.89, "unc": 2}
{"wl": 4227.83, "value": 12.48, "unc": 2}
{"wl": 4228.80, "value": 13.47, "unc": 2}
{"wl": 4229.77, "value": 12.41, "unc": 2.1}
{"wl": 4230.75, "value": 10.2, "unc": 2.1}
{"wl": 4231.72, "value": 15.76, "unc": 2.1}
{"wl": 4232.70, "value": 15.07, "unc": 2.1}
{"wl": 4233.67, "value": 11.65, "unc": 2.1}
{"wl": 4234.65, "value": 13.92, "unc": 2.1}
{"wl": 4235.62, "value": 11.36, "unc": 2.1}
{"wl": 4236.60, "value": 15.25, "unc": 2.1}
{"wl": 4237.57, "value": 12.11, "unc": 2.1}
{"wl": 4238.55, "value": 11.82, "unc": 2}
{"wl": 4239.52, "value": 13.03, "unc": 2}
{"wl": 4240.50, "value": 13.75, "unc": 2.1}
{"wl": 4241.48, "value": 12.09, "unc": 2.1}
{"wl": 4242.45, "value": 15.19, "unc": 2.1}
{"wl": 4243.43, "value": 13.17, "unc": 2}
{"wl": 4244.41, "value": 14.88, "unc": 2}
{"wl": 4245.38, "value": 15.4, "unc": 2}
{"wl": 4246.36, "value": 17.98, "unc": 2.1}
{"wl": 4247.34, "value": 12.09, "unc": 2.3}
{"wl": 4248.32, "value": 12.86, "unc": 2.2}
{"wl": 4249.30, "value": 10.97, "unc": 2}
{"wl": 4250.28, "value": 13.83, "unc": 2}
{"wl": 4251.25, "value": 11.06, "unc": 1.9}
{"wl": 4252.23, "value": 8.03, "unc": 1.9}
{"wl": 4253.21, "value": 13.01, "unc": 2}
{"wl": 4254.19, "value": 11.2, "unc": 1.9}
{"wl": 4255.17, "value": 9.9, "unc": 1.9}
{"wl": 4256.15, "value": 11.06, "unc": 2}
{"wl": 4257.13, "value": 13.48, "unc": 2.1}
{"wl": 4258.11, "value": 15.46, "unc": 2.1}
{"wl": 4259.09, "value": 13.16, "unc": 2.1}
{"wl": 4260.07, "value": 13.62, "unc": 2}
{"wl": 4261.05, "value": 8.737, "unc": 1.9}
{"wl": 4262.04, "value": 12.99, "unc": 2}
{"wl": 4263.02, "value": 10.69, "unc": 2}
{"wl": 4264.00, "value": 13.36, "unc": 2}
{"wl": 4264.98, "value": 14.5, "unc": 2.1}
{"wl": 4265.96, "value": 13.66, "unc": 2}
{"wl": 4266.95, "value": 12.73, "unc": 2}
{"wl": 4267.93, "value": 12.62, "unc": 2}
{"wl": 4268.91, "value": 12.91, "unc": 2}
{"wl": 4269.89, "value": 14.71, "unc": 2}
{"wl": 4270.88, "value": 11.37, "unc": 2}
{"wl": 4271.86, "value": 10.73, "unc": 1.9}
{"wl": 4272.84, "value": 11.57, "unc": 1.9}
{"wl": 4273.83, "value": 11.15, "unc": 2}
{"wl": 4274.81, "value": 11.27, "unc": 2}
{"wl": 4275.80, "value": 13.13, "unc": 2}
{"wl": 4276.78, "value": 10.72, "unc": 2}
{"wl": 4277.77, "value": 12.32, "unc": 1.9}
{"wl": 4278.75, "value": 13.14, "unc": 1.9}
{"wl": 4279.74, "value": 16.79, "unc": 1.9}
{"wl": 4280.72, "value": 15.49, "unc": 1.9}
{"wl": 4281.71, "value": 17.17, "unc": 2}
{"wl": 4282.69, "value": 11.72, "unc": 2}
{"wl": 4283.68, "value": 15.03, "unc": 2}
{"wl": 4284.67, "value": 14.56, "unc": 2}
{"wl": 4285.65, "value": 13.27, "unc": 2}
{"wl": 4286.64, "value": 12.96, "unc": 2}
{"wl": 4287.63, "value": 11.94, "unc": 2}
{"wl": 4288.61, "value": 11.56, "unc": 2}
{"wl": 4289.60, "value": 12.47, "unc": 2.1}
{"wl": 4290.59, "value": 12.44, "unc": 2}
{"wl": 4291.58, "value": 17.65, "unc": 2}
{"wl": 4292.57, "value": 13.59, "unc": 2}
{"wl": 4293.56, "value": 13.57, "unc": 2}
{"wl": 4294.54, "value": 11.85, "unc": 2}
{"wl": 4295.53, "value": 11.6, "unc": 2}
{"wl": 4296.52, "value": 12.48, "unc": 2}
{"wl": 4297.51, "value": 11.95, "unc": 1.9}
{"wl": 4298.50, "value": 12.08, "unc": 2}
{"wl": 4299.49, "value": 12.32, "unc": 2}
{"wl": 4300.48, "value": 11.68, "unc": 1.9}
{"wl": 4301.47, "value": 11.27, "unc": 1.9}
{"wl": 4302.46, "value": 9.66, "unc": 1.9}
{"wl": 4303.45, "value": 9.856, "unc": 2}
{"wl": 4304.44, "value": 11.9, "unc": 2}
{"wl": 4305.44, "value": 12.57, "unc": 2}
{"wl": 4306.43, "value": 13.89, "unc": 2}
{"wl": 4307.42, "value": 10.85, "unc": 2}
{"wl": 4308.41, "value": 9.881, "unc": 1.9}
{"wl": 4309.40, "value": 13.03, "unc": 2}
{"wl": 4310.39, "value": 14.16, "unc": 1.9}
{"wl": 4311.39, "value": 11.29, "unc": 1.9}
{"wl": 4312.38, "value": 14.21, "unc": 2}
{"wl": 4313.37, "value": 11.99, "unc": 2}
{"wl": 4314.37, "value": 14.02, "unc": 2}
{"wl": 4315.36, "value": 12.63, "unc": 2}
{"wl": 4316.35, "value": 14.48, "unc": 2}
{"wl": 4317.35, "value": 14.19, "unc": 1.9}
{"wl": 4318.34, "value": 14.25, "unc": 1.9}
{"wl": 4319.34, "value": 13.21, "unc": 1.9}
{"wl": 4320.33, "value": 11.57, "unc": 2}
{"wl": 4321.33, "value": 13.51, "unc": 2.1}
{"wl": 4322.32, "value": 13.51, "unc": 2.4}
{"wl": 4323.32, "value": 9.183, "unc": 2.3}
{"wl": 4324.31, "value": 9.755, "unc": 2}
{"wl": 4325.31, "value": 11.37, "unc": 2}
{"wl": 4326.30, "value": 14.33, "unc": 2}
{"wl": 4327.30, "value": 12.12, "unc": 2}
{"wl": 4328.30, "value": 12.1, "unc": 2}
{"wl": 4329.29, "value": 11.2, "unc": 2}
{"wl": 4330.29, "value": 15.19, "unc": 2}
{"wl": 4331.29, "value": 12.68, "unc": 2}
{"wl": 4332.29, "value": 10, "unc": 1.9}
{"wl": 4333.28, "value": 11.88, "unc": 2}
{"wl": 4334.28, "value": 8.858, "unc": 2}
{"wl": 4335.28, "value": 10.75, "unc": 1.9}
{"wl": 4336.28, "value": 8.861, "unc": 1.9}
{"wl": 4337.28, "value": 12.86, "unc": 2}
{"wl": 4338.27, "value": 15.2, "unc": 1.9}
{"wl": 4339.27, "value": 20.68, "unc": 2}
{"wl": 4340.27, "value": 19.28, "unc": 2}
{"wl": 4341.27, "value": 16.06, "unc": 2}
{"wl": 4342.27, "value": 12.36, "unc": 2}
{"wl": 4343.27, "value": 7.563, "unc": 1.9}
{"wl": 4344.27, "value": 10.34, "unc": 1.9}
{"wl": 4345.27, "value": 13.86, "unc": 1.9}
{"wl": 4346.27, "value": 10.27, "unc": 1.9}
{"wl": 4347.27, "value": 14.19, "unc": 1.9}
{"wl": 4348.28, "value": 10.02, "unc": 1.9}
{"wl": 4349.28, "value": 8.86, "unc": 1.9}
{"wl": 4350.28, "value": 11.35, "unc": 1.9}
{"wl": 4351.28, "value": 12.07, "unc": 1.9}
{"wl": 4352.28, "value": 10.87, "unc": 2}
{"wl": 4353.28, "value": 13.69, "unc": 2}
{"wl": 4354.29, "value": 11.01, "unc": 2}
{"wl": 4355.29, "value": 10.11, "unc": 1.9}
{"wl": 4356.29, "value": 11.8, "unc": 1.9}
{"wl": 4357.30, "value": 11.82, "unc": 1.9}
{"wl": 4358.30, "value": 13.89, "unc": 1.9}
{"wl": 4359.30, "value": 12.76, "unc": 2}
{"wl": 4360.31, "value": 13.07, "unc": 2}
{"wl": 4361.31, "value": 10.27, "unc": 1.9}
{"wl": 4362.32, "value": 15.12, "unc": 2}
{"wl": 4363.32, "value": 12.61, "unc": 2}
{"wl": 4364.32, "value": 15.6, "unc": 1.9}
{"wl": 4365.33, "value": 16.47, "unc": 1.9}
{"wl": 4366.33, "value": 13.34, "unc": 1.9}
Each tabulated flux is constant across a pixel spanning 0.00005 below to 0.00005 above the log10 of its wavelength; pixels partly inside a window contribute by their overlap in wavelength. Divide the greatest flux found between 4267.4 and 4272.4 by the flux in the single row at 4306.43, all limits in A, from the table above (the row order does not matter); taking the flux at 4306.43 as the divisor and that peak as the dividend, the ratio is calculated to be 1.06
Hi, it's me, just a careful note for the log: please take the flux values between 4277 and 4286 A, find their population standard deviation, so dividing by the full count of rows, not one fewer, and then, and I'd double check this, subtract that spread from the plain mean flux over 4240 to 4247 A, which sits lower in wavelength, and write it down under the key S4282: 12.8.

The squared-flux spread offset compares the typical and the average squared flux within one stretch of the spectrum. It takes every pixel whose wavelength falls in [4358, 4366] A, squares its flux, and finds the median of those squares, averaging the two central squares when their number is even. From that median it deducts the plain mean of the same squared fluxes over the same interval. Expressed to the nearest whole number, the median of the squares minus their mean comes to -10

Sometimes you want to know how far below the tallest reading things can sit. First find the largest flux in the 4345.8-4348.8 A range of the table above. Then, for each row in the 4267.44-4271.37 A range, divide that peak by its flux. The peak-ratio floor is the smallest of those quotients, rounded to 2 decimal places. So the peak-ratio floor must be 0.96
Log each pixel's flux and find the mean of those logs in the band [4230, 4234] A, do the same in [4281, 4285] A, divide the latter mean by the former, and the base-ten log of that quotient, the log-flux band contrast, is 0.018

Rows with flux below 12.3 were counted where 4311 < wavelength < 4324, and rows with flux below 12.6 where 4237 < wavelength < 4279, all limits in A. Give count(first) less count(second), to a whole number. -15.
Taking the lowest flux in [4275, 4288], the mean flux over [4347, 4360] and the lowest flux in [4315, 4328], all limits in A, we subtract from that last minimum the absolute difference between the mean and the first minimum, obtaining 8.2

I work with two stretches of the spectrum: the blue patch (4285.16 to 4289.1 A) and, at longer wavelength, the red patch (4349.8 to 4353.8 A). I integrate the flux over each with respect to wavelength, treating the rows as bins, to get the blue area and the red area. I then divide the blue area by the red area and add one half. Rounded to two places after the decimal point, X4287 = 1.52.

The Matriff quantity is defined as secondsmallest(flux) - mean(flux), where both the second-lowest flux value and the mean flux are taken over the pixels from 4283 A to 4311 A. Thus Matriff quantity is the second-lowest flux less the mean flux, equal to -2.6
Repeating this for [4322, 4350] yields -3.4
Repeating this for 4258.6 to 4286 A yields -2.3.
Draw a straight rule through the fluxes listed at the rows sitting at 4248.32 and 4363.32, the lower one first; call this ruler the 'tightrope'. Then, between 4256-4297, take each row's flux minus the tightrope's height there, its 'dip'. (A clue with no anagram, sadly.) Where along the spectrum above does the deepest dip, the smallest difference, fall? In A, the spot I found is 4261.05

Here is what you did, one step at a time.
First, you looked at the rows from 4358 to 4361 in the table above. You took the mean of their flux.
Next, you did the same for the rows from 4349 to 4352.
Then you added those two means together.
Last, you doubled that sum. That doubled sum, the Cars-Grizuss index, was 48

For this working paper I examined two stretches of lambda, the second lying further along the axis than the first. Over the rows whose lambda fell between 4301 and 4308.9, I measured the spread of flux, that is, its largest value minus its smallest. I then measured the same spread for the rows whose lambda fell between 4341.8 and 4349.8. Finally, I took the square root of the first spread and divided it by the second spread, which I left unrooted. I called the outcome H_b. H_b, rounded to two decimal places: 0.31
